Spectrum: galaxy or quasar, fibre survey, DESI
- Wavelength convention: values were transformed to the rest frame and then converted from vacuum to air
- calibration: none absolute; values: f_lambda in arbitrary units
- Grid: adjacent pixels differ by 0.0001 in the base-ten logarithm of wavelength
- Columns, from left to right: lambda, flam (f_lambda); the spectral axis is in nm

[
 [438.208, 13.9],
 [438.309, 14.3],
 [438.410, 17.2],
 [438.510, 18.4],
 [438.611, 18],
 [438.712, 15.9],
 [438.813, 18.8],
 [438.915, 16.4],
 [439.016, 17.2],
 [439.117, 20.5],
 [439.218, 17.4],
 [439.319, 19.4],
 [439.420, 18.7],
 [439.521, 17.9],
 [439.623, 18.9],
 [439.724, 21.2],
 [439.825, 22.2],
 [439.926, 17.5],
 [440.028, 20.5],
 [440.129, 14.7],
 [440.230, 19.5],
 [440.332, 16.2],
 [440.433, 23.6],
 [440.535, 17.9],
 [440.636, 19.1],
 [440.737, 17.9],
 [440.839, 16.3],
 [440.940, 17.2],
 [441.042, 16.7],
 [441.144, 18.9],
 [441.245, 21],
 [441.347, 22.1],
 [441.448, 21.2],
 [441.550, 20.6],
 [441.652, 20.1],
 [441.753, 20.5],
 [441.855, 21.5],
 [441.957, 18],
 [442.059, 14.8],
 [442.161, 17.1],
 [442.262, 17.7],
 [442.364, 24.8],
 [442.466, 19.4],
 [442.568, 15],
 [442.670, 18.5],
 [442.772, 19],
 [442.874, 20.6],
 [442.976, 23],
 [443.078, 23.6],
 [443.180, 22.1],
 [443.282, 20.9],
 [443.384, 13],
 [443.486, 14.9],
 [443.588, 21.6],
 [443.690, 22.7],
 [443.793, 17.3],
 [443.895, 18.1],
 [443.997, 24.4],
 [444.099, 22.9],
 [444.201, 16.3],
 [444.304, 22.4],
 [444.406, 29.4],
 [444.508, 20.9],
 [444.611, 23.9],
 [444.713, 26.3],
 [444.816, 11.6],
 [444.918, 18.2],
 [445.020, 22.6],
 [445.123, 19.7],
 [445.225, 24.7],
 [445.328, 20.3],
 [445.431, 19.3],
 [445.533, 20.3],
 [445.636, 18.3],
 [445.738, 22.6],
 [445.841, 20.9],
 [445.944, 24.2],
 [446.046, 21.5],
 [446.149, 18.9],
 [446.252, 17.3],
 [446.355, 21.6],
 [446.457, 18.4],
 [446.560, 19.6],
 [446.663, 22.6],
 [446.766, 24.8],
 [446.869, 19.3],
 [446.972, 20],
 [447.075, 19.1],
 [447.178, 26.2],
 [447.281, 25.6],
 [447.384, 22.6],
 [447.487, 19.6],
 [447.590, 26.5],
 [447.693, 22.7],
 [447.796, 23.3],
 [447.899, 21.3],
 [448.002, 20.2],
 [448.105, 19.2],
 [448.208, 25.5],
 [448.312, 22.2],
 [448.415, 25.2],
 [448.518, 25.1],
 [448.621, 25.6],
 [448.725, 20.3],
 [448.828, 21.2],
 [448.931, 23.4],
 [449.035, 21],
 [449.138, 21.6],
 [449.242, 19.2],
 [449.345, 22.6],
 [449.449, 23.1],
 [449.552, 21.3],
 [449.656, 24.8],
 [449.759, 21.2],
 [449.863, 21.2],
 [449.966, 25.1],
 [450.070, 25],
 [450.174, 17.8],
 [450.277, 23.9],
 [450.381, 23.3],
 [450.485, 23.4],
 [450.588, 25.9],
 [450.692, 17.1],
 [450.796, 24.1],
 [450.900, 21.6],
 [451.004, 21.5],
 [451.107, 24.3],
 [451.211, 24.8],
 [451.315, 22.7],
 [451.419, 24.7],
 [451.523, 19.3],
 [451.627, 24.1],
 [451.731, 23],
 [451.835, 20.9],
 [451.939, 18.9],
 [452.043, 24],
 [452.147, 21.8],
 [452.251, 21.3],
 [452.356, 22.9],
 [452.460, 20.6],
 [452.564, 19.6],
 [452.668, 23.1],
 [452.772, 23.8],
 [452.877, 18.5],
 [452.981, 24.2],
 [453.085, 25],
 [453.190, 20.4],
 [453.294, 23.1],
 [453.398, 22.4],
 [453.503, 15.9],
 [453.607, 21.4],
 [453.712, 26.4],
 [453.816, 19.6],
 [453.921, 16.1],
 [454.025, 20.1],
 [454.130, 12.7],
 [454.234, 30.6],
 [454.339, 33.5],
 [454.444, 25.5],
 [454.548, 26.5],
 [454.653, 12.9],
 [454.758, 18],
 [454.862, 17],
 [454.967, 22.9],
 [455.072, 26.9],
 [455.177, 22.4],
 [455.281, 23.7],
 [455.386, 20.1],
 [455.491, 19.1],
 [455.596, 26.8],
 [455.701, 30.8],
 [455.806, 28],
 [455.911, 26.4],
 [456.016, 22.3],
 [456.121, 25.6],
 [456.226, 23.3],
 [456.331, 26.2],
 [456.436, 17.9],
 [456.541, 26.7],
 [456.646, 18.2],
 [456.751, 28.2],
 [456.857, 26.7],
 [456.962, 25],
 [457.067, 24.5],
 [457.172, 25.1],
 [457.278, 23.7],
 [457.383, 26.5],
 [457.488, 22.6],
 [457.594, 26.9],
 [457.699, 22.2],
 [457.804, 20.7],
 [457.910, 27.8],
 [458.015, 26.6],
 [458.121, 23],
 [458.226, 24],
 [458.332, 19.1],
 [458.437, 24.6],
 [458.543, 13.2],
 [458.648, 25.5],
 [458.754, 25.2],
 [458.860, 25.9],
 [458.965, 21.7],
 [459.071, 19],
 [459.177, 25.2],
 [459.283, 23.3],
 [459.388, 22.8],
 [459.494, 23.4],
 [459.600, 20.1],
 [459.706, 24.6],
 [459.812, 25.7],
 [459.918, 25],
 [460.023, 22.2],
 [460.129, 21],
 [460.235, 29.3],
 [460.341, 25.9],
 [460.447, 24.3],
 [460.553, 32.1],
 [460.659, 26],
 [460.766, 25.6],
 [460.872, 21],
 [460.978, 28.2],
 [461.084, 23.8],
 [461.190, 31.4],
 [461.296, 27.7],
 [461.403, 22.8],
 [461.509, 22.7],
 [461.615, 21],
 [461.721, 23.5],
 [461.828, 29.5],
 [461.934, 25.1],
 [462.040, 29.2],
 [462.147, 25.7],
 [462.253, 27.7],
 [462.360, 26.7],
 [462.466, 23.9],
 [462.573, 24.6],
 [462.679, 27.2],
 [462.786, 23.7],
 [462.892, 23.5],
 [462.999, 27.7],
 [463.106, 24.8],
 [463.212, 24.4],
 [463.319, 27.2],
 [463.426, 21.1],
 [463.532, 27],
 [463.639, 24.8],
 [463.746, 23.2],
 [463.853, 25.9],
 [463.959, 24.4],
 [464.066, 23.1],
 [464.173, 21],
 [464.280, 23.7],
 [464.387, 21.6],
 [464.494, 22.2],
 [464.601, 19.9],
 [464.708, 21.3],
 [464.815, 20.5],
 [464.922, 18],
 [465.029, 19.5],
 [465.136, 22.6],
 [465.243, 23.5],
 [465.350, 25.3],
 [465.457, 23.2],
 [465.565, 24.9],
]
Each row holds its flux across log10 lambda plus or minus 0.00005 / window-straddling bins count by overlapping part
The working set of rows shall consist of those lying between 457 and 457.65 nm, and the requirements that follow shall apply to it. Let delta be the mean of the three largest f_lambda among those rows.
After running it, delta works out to 26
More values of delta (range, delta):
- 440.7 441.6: 21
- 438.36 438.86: 18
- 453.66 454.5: 30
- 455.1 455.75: 27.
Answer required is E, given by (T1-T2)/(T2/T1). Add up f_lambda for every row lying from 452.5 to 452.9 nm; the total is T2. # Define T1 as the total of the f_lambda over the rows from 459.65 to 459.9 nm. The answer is -21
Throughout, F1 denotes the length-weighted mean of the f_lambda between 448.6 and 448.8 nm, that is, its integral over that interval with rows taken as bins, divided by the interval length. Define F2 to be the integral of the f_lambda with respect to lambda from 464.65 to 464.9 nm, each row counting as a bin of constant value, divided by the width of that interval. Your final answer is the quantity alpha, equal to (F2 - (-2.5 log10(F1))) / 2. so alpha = 11.9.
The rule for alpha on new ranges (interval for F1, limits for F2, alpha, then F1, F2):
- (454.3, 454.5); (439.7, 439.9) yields 12.5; 29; 21.3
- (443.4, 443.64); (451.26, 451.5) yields 13.1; 18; 23.2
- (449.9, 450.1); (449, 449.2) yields 12.3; 25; 21.2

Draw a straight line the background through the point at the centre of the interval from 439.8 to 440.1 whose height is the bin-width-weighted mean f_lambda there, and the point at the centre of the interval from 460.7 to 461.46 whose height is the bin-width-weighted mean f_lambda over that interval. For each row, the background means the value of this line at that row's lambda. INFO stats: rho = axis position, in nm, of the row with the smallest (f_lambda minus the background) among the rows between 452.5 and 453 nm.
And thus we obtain 452.877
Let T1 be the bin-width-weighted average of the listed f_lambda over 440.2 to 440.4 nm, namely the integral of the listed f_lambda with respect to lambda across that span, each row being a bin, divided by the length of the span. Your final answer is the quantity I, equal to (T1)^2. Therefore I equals 330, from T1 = 18.2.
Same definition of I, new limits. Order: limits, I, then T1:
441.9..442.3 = 287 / 16.9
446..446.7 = 396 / 19.9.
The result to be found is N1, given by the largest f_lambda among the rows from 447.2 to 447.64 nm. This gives 26.5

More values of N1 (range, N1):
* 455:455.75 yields 30.8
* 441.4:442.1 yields 21.5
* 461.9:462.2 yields 29.2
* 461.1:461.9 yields 31.4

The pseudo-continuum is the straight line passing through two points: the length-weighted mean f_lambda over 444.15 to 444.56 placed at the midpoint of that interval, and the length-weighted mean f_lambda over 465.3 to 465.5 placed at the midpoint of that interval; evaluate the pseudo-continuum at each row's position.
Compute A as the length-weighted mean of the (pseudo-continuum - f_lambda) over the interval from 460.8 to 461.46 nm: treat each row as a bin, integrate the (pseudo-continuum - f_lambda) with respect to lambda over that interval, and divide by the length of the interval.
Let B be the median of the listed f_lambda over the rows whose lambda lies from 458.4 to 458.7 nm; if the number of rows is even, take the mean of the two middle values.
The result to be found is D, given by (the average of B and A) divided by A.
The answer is -6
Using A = -1.9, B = 24.6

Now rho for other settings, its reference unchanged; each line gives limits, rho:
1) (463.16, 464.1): 463.426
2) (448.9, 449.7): 449.242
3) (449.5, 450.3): 450.174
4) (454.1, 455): 454.130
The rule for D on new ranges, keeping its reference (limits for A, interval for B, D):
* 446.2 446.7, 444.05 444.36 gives 5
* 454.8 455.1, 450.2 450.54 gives 8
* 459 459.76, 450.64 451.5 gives 11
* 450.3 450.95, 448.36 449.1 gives 55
